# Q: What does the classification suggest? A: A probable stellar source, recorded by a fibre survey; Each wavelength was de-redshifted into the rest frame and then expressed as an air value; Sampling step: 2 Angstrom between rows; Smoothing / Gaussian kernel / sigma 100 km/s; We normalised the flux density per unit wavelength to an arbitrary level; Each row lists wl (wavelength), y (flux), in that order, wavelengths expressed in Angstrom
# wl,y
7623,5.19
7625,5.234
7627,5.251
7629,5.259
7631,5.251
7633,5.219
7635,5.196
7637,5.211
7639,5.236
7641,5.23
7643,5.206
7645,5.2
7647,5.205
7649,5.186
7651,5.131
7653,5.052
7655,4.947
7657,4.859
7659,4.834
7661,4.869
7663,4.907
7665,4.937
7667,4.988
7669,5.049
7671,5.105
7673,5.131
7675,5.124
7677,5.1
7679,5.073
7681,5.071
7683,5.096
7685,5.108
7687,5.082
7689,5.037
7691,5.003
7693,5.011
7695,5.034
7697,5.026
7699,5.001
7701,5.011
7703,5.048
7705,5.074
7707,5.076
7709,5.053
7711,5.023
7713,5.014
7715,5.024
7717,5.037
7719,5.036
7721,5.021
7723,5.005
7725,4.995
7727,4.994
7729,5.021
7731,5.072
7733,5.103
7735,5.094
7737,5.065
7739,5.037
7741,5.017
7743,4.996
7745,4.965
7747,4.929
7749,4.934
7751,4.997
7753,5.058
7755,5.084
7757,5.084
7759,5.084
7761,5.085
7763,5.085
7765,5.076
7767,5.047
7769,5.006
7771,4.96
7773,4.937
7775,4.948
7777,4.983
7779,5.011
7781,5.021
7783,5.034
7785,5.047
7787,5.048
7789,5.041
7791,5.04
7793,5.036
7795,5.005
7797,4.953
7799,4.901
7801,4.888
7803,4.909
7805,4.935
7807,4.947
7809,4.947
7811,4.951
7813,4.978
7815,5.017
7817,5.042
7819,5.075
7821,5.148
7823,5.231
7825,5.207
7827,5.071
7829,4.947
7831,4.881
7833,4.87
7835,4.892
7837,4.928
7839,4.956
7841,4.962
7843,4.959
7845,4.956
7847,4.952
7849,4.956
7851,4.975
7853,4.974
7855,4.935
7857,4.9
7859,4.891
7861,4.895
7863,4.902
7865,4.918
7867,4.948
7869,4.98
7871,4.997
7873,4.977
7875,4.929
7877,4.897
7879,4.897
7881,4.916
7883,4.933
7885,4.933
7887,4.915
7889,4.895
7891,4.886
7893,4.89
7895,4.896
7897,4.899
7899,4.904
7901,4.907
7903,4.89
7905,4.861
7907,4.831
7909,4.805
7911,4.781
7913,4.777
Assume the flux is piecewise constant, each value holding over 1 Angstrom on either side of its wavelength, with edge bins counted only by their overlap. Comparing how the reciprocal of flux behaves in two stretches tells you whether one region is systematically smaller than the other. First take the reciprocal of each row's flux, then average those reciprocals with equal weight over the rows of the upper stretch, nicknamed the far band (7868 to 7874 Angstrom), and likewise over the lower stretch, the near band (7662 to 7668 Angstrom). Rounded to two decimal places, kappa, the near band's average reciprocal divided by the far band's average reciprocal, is 1.01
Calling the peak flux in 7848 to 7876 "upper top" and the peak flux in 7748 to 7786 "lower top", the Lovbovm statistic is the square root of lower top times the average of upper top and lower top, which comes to 5.06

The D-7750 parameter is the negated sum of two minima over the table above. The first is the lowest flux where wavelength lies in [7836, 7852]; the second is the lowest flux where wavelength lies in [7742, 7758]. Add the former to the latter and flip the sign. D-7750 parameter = -9.86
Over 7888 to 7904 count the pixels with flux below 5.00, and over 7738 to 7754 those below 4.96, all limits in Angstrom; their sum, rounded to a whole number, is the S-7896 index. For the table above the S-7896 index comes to 10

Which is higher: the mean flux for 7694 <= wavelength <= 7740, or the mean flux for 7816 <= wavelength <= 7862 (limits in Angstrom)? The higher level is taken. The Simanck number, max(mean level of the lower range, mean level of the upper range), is 5.038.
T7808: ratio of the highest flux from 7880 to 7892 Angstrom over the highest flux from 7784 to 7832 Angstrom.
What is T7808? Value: 0.943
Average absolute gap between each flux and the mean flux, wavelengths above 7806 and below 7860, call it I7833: 0.067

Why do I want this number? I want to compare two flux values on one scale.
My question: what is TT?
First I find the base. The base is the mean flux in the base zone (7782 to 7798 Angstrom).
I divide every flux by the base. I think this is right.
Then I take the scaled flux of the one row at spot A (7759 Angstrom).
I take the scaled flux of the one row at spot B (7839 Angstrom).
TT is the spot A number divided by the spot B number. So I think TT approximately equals 1.026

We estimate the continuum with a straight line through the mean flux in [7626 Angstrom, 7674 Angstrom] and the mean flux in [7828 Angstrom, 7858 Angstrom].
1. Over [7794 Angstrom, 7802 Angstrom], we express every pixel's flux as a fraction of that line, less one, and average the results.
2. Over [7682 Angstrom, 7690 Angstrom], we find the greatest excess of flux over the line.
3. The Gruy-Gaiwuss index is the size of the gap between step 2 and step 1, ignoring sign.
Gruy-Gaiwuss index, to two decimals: 0.04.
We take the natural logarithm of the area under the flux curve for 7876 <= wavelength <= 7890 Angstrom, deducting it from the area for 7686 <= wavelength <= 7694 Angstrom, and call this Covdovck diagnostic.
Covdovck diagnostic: 36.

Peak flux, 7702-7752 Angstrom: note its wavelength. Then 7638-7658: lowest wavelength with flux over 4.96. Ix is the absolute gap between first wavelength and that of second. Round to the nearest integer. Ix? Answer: 94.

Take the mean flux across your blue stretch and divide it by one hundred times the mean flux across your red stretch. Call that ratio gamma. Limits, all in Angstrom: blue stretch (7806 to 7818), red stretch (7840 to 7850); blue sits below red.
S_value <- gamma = 0.0100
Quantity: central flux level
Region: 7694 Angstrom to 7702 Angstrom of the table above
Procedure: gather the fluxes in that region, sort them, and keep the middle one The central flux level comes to 5.02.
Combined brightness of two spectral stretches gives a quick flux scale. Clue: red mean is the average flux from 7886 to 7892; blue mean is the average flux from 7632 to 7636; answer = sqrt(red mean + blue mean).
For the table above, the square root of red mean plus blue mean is 3.18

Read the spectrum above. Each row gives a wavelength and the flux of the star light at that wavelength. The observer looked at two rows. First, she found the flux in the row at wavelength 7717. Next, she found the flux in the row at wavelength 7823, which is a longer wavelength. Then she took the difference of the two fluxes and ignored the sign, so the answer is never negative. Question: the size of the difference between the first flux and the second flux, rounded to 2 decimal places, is 0.19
